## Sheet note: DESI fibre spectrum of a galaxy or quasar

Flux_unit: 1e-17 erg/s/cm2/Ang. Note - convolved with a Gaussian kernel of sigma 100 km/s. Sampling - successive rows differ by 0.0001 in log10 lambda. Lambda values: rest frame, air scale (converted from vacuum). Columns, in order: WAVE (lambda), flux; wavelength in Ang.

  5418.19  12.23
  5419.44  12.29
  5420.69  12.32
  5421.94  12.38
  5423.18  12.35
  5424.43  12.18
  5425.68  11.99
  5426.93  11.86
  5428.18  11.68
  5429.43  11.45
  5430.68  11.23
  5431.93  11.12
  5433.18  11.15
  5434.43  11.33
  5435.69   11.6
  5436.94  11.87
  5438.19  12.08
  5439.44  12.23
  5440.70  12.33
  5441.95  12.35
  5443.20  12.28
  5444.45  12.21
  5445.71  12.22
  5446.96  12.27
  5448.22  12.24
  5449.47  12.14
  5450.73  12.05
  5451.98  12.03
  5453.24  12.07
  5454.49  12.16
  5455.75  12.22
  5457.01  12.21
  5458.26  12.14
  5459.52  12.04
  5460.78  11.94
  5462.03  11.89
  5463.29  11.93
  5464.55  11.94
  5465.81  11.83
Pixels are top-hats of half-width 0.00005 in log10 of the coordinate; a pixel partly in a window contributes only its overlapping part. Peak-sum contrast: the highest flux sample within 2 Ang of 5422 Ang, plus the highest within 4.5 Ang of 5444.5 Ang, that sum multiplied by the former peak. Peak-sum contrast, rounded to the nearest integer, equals 306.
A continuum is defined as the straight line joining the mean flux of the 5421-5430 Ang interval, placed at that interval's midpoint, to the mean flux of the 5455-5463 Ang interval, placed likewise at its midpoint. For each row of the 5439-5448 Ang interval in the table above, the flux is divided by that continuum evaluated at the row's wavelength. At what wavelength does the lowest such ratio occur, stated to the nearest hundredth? 5444.45 Ang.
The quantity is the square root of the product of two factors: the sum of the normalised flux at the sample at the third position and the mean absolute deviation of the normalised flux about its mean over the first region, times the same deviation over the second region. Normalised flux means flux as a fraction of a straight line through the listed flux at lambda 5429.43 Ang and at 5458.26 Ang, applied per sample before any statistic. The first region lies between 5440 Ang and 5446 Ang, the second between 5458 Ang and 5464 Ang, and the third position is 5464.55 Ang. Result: 0.097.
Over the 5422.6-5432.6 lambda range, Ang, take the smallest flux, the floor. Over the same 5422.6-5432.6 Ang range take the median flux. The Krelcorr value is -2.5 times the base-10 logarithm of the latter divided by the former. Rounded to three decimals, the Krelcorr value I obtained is -0.062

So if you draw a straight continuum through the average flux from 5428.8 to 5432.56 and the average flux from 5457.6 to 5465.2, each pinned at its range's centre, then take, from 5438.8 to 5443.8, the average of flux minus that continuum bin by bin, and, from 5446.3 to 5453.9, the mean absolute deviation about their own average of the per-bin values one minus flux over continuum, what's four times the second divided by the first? 0.056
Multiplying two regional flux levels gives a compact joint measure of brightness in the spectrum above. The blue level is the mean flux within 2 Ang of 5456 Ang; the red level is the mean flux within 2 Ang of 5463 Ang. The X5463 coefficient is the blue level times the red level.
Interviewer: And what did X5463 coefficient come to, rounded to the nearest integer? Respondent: 145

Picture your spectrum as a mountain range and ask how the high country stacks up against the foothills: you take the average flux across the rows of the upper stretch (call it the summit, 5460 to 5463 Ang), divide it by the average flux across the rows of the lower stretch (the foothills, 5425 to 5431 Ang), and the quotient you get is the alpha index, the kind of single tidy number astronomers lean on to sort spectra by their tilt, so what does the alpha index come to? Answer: 1.02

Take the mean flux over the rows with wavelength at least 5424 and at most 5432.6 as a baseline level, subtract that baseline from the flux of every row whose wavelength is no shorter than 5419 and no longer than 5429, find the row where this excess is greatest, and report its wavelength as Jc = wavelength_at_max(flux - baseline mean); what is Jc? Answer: 5421.94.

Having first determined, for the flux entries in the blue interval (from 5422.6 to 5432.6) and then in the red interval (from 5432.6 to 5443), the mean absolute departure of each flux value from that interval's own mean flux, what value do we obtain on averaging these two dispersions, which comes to 0.37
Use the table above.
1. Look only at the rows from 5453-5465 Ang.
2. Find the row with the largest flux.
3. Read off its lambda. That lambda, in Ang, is 5455.75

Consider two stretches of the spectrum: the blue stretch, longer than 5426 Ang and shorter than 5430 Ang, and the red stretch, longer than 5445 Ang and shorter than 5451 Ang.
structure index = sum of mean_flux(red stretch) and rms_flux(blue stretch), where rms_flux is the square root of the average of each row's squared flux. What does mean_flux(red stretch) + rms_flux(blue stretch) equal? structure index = 23.8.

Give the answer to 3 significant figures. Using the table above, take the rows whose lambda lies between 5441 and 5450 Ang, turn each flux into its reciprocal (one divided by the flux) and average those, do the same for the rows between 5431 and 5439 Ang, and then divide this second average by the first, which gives 1.06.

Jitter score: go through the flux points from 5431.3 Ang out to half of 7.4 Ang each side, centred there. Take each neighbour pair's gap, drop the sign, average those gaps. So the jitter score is 0.15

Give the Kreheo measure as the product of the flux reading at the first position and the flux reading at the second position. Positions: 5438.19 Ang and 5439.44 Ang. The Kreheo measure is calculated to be 148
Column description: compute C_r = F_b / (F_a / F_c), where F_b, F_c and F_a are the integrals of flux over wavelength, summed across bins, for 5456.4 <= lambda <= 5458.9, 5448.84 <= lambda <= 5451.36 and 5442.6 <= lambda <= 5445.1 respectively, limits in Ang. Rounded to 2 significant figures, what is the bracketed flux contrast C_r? 30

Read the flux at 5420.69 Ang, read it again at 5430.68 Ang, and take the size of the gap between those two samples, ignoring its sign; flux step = 1.1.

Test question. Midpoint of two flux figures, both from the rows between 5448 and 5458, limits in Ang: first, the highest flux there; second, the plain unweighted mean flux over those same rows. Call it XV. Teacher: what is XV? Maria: 12.2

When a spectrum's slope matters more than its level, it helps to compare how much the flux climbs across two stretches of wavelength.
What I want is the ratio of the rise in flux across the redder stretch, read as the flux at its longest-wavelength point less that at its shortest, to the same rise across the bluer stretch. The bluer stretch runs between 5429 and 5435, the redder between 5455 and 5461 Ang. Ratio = 2.3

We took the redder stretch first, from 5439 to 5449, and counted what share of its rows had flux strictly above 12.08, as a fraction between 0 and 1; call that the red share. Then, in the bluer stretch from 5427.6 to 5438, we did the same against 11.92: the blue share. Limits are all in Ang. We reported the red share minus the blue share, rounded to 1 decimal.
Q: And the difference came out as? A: 1.0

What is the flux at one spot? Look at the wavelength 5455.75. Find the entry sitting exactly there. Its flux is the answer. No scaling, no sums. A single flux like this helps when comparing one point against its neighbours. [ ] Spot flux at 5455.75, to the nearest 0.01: 12.22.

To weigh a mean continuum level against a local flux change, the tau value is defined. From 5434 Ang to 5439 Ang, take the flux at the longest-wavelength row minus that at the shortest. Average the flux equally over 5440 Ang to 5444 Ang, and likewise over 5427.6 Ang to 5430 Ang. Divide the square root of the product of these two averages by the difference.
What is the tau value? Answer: 16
